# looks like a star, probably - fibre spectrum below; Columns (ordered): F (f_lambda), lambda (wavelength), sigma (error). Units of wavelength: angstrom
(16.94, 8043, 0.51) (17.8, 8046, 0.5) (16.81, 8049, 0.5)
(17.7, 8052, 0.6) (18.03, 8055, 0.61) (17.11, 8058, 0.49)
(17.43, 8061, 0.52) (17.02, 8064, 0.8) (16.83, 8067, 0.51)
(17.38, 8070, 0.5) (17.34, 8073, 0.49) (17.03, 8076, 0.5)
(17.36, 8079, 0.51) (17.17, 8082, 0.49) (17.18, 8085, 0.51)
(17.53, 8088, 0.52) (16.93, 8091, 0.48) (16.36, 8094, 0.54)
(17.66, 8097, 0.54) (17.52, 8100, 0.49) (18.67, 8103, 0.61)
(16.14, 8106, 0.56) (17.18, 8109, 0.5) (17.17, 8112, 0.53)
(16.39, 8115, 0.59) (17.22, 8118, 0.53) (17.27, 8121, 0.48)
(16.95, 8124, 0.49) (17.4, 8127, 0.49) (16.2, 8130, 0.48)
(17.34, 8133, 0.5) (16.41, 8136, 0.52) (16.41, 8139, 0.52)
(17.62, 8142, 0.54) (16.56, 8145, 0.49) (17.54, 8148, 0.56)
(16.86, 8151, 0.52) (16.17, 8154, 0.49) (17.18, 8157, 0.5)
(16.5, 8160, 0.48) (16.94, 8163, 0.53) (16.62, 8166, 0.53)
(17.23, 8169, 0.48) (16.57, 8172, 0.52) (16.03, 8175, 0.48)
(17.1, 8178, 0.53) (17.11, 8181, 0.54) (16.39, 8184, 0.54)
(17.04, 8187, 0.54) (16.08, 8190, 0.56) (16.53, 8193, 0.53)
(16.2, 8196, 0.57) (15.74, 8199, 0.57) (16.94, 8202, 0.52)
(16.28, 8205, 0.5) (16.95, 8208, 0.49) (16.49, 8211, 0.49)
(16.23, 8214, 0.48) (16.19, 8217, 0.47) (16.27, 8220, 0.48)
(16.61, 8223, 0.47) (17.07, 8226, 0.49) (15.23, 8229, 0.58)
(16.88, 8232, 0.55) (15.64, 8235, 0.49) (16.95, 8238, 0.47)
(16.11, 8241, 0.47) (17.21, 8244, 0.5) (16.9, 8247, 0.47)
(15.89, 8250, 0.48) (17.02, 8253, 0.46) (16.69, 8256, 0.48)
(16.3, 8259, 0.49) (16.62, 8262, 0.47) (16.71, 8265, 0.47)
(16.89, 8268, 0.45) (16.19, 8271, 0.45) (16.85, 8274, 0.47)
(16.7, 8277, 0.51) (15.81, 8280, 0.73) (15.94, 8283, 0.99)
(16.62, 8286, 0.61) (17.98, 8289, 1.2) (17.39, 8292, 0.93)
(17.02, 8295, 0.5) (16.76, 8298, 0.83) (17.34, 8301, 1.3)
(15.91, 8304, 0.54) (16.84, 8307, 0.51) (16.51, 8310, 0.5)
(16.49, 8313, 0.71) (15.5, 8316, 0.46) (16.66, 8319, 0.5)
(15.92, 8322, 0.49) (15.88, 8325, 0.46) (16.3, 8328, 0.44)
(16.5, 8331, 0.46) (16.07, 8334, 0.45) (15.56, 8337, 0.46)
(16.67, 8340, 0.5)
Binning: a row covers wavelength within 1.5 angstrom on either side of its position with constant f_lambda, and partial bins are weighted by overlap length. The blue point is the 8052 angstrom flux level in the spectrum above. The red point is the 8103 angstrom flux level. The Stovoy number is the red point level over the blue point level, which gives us 1.05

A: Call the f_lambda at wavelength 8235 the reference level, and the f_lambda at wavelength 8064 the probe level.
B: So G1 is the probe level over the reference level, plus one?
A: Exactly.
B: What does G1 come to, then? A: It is 2.09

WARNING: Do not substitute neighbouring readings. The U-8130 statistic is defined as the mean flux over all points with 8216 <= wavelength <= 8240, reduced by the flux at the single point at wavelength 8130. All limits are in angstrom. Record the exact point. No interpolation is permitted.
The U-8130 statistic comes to 0.2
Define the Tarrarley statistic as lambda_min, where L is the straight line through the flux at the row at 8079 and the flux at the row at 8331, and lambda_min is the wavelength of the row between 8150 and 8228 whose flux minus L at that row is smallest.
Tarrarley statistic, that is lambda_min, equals 8199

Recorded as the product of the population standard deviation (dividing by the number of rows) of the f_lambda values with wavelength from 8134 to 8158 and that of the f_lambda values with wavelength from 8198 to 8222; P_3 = 0.19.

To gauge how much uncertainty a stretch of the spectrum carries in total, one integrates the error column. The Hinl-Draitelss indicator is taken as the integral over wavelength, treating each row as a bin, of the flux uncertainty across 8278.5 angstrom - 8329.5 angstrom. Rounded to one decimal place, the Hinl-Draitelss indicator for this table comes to 35.1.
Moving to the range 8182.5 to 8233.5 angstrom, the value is 26.5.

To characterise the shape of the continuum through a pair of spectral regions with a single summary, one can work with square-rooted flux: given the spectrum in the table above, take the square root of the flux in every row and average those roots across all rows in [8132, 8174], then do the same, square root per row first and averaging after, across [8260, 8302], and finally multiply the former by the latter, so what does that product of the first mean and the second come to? 16.8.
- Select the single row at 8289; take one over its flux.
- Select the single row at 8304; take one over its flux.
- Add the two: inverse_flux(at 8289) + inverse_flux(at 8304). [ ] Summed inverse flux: 0.118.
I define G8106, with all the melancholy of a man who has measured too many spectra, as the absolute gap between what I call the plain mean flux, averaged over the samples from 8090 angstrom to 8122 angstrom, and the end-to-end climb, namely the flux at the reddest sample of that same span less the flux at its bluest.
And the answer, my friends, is 16.8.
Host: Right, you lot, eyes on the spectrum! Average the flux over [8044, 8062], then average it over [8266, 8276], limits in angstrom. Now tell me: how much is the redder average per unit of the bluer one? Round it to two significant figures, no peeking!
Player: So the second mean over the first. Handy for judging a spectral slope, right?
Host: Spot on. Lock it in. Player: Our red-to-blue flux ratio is 0.95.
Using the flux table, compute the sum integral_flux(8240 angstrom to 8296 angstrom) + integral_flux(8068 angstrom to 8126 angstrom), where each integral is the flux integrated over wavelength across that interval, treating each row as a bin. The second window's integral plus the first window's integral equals 1930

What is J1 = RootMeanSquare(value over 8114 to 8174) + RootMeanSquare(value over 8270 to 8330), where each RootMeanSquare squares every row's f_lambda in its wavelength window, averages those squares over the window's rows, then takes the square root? 33.4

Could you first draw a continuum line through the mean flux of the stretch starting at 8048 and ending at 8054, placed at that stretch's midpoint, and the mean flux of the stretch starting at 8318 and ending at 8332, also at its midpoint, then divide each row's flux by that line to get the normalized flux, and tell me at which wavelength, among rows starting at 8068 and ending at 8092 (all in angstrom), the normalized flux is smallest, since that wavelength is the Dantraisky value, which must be 8091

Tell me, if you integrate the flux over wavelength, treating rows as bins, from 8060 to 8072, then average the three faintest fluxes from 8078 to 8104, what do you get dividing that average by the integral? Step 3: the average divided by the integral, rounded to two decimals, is 0.08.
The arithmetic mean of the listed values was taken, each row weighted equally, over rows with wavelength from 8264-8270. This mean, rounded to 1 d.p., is 16.8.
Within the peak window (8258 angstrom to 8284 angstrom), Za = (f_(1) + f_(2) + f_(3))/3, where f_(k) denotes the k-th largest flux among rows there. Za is 16.8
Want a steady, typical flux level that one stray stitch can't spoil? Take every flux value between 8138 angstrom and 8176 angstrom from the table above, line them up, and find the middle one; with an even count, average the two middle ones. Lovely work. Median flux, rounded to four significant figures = 16.62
